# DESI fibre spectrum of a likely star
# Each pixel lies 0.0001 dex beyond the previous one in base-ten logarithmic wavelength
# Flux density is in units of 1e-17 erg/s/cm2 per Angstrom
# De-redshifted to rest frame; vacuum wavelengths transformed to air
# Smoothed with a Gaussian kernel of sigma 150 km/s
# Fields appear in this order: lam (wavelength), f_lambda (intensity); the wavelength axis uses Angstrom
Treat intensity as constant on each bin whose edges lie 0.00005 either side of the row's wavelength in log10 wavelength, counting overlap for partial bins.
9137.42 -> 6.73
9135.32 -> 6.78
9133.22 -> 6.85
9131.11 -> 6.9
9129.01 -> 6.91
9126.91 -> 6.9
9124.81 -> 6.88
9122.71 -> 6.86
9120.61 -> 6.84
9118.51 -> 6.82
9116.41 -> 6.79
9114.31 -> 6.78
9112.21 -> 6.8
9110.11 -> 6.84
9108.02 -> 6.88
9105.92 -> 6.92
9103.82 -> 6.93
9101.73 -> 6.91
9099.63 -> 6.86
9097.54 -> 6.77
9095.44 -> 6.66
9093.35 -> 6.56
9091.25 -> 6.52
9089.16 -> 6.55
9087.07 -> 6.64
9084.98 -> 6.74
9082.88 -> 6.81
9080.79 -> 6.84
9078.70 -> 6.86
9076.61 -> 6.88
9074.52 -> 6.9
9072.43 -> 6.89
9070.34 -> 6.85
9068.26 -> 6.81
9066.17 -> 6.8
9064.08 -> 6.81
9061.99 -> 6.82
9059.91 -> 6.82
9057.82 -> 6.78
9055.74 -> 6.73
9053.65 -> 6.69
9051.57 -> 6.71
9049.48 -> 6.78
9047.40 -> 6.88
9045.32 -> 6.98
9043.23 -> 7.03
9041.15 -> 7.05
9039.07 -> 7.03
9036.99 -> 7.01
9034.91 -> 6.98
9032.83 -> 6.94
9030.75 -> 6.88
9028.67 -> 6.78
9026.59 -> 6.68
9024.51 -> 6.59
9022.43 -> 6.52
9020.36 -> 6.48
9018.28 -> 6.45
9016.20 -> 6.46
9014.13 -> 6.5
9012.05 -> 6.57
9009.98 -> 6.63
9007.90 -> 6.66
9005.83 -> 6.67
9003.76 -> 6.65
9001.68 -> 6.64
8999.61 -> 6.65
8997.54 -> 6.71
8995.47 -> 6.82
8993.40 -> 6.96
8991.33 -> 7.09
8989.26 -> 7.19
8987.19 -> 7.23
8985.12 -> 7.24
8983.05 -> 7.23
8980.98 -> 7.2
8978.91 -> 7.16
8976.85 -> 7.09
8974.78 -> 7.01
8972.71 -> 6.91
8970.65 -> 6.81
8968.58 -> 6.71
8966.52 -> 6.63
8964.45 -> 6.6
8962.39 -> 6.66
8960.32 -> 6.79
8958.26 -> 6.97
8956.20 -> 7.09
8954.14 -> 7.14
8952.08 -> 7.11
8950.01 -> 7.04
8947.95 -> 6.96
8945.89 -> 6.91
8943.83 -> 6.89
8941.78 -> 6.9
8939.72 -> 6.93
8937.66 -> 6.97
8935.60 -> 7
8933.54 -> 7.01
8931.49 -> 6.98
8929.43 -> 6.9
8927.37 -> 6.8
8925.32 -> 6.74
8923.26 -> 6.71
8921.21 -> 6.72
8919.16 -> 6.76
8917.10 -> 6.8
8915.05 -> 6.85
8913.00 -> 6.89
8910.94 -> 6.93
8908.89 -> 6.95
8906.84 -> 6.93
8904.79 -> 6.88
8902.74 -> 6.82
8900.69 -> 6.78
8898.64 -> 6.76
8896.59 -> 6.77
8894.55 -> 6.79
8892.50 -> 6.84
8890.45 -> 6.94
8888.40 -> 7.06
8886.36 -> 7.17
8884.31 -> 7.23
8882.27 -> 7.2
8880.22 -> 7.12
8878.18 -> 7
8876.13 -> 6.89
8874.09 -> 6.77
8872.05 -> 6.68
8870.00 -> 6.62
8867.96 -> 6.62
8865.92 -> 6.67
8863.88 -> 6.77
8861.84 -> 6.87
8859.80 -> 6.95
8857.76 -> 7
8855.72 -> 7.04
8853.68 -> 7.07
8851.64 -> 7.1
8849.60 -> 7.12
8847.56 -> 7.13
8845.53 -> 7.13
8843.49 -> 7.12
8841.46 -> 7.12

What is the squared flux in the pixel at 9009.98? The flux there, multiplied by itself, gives 44.0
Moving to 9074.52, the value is 47.6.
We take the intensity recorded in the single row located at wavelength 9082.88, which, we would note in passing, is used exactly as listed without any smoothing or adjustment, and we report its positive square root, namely 2.61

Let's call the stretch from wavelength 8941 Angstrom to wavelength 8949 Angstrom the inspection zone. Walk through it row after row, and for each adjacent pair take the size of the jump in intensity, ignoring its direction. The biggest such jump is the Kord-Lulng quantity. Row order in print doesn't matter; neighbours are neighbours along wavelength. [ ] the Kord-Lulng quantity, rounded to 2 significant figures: 0.050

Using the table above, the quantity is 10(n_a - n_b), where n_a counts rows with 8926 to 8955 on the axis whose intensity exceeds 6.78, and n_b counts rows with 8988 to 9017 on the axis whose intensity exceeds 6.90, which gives 110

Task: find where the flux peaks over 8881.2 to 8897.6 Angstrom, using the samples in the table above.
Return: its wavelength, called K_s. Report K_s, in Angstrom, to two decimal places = 8884.31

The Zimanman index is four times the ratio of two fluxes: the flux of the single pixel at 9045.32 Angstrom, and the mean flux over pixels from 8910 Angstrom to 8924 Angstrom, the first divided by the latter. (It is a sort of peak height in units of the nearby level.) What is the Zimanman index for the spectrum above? 4.10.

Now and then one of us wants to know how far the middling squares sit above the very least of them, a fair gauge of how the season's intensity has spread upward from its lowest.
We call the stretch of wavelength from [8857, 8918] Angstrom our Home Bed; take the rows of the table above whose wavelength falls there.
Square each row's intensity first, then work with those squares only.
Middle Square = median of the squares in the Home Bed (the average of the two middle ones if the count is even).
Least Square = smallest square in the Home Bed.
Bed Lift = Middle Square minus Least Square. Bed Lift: 3.4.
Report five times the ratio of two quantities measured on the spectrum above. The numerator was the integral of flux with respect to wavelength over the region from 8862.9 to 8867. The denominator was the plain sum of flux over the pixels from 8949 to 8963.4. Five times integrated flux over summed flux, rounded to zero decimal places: 3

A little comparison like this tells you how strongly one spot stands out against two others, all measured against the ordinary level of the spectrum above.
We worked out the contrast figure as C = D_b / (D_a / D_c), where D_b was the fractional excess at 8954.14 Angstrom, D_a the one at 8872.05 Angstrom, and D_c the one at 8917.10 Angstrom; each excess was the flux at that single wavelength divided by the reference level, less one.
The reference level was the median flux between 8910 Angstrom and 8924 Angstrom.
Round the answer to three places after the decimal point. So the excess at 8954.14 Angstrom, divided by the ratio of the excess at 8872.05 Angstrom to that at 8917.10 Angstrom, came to 0.000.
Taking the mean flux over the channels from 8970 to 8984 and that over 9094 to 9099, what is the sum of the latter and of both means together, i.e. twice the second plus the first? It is 20.5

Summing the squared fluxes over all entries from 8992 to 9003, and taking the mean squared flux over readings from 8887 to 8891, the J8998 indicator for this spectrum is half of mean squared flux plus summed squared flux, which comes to 139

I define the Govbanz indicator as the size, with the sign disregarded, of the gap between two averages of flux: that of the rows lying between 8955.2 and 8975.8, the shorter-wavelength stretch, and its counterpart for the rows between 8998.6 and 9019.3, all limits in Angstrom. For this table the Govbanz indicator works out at 0.23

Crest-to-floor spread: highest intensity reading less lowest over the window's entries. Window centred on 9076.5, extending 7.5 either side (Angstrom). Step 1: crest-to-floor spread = 0.09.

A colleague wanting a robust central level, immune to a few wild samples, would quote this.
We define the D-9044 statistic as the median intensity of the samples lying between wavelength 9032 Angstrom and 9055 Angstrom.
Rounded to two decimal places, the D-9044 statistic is 6.98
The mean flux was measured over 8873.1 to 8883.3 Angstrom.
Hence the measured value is 7.00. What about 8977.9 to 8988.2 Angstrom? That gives 7.21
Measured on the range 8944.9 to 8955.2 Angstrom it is 7.03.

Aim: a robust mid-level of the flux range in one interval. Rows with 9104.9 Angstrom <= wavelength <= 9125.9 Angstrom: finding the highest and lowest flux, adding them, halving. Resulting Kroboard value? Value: 6.85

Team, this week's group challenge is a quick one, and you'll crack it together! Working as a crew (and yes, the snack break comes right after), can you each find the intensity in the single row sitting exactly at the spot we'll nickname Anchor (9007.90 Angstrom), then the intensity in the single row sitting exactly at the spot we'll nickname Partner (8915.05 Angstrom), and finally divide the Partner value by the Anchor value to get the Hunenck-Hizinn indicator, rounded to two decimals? 1.03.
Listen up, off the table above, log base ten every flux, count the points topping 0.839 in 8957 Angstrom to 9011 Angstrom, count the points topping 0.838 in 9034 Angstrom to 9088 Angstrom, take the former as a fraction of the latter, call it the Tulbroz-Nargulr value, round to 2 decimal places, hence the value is 1.50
